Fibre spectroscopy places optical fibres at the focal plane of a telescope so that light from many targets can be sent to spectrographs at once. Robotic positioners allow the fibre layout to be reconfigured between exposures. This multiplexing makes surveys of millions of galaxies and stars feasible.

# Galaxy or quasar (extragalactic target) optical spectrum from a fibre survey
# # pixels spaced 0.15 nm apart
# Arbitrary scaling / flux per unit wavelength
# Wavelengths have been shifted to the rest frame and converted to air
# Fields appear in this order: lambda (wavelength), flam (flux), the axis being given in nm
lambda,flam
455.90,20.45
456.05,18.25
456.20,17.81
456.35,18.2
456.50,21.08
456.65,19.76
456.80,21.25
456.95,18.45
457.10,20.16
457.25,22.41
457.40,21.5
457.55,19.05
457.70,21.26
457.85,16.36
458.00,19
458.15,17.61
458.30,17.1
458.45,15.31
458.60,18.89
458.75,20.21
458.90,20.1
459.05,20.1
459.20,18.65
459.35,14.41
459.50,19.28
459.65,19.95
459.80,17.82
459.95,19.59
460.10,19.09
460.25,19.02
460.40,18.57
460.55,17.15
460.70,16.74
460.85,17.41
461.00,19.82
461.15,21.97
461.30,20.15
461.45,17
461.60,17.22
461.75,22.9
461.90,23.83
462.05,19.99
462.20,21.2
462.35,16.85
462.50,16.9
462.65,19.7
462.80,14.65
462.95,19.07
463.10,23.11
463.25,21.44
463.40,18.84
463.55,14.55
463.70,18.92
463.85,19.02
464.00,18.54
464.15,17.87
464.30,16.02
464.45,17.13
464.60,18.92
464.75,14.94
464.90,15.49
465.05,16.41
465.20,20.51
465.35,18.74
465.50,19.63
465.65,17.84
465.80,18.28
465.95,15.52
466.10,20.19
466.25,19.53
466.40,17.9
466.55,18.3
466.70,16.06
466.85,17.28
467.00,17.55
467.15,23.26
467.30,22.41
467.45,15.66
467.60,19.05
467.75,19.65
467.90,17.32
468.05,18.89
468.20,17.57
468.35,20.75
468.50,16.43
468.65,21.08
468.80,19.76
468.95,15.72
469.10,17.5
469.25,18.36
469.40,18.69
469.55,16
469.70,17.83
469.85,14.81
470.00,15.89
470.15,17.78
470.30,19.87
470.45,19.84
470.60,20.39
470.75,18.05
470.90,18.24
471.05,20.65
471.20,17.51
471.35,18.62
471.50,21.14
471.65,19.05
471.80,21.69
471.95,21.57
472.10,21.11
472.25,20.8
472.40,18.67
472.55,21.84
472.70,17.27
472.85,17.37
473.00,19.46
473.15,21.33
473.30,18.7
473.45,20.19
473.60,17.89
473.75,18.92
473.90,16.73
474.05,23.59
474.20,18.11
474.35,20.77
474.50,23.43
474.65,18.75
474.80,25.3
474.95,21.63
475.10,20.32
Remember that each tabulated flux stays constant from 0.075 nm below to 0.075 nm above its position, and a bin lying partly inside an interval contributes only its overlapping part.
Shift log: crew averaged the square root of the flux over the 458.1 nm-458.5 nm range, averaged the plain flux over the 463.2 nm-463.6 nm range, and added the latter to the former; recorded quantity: 22.4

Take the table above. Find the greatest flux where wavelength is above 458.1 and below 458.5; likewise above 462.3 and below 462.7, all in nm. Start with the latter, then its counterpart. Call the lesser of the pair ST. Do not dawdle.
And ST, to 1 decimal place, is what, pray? 17.6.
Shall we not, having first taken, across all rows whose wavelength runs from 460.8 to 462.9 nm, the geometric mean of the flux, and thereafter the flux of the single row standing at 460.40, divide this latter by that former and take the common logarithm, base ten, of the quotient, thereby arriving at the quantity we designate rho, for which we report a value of -0.01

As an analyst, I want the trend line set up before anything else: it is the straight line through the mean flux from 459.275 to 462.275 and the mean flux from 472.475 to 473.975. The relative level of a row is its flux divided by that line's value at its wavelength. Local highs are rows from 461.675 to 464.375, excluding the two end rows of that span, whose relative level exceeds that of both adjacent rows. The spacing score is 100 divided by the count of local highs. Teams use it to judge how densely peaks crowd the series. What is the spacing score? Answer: 20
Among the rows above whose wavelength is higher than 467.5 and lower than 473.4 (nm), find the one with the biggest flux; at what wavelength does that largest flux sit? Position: 472.55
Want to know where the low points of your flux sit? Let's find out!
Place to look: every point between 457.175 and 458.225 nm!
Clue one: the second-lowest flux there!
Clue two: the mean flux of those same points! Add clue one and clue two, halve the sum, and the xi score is 18.6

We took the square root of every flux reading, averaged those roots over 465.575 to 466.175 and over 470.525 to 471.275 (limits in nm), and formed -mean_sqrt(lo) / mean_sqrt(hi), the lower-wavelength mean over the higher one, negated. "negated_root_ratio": -0.973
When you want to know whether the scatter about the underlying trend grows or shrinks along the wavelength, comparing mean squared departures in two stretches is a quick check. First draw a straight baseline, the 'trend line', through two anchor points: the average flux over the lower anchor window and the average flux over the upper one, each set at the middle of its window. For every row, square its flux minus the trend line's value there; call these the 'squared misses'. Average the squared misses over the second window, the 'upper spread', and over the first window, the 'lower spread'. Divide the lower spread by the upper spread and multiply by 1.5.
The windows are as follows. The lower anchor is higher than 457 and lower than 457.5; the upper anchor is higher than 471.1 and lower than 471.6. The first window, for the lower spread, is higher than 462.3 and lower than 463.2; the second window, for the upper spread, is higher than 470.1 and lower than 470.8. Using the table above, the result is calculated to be 15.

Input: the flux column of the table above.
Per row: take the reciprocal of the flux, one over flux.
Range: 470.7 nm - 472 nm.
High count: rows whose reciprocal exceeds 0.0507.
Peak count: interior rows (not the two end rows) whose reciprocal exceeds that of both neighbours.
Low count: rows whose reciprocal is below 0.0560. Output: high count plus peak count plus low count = 15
